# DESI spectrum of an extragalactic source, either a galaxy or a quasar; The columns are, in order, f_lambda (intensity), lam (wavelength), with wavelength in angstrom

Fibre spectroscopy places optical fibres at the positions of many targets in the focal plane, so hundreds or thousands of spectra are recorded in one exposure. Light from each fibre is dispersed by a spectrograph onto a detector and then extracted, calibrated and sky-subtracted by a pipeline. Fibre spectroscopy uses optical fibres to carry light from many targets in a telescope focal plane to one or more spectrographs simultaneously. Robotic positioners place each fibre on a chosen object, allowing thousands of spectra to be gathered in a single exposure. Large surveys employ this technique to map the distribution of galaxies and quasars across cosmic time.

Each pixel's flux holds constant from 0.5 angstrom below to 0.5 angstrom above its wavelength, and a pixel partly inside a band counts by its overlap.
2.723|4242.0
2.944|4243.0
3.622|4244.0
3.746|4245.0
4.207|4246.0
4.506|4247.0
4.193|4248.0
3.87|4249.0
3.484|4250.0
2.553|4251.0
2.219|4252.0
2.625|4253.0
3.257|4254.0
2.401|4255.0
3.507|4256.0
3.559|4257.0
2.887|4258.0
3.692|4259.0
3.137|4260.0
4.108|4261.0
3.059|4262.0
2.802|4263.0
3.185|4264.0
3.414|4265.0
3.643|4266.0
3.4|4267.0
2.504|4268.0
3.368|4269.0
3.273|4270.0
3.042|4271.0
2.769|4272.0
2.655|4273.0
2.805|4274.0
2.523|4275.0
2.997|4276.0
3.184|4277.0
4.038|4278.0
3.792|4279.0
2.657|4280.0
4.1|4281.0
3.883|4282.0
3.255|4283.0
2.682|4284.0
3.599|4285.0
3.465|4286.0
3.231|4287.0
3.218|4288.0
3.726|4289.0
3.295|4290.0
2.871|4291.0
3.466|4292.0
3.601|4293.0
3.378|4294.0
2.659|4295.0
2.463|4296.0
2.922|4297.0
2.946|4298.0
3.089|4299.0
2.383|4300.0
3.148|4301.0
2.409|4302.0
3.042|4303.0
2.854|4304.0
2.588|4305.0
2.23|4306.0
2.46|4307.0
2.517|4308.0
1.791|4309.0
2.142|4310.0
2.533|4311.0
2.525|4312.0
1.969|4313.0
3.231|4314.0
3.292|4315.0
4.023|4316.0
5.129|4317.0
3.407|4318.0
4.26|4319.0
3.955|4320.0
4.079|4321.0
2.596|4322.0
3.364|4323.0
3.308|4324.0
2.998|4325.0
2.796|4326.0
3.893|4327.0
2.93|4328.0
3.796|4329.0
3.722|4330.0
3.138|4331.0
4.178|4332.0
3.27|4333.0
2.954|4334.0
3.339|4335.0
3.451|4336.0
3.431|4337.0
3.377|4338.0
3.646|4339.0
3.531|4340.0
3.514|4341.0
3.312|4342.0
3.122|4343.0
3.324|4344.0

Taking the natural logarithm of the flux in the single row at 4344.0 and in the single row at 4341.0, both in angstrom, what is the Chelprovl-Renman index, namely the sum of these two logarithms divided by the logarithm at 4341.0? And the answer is 2.0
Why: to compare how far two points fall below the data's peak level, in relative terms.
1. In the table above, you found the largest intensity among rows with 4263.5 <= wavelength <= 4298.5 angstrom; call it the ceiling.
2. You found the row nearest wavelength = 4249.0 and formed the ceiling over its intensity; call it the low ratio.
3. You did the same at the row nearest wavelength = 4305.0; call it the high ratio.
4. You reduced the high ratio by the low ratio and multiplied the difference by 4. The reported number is 2.1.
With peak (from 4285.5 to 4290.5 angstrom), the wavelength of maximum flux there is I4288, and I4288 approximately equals 4289.0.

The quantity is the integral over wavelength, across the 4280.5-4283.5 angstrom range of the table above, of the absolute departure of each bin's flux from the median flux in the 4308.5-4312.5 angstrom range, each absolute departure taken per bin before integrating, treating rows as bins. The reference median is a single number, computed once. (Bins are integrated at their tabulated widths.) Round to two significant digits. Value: 4.2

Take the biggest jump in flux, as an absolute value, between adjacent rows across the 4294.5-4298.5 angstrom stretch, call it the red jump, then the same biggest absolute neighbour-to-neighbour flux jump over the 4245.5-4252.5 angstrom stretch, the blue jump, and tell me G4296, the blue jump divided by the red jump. 2.0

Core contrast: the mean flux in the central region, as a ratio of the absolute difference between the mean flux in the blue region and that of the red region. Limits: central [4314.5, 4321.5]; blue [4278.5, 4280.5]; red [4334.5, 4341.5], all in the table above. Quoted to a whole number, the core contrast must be 16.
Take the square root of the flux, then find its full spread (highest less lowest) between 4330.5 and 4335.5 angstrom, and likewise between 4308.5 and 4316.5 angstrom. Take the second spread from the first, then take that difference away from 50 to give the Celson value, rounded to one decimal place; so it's 50.3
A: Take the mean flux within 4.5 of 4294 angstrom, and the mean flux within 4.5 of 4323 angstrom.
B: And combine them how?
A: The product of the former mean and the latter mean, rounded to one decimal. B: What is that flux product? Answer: 10.6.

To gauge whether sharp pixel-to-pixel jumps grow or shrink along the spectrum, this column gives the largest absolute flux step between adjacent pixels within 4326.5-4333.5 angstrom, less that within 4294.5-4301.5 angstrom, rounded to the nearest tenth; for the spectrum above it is 0.3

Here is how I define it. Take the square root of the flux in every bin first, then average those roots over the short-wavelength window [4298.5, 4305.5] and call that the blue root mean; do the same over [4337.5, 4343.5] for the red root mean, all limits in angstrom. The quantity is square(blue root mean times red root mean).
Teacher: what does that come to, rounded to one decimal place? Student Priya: 9.5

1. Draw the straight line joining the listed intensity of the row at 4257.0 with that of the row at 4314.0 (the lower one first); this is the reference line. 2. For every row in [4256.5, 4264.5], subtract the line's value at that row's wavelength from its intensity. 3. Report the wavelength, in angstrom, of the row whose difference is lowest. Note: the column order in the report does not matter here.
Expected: 4263.0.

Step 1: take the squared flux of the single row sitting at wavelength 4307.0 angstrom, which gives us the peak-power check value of 6.1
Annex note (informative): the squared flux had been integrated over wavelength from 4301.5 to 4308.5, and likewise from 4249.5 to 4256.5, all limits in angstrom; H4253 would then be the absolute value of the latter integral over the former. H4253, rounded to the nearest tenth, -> 1.3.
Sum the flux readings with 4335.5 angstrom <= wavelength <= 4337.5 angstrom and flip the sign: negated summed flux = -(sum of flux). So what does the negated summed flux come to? -6.88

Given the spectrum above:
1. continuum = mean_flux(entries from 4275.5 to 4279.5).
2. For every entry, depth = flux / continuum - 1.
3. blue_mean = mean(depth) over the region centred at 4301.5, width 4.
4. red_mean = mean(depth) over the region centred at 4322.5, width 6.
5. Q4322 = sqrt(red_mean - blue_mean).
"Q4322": 0.43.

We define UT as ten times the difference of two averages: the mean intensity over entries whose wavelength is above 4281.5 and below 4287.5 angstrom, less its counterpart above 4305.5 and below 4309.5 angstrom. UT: 11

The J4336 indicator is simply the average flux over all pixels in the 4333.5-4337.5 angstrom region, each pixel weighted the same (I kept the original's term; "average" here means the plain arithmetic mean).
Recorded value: 3.3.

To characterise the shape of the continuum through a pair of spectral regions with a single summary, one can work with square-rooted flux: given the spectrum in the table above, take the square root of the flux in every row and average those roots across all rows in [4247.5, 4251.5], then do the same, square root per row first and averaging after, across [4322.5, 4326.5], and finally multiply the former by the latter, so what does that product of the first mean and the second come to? 3.30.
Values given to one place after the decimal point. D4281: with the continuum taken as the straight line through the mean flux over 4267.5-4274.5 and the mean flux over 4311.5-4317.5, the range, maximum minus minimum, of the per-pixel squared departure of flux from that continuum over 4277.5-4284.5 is 1.1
